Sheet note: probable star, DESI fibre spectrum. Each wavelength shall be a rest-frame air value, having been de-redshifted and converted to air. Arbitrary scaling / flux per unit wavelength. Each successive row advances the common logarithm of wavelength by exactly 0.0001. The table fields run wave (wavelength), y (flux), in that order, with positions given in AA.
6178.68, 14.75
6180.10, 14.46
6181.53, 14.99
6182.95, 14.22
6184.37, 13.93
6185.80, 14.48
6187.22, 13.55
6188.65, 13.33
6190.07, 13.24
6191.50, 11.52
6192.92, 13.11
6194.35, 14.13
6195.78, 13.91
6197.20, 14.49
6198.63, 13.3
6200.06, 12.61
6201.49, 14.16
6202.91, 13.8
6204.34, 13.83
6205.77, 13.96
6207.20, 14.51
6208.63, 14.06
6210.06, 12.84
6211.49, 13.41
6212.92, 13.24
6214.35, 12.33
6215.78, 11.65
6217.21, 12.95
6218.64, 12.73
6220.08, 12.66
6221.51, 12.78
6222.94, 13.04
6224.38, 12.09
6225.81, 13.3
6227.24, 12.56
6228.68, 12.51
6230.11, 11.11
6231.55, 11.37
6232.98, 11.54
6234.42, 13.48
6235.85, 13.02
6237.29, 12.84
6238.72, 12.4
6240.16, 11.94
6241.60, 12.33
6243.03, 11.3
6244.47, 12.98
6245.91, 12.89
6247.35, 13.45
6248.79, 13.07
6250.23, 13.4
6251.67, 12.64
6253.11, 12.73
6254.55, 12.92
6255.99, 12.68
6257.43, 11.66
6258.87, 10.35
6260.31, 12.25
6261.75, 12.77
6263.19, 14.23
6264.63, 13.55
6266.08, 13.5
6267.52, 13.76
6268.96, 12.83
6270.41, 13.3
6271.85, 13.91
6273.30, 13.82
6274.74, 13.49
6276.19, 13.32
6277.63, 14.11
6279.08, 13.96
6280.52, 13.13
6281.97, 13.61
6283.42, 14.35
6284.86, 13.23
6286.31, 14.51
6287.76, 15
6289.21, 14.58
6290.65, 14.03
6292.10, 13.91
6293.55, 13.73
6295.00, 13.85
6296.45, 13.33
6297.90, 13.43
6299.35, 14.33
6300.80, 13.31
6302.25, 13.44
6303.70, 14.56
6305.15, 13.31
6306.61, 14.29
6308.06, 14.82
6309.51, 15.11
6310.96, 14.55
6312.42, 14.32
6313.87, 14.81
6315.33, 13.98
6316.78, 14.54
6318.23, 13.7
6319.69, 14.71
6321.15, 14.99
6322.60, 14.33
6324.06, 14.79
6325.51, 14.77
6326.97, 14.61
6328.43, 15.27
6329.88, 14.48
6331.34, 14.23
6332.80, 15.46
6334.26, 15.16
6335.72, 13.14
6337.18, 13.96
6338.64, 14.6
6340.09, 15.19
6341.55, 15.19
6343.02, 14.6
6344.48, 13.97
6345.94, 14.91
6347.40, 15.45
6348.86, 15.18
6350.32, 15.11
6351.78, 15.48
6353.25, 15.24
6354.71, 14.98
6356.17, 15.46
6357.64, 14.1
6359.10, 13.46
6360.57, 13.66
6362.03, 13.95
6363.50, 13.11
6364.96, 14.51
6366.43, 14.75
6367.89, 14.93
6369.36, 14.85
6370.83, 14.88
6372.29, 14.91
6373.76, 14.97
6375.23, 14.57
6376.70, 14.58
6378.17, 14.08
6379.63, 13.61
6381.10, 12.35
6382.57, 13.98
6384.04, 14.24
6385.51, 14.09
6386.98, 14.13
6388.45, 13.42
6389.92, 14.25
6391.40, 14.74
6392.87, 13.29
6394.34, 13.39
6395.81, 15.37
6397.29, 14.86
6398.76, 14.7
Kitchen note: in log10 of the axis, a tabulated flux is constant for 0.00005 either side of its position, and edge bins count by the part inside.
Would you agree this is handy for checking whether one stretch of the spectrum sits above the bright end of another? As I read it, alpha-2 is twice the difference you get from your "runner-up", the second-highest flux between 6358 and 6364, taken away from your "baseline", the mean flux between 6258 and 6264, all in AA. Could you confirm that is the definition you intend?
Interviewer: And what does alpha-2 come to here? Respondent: -2.5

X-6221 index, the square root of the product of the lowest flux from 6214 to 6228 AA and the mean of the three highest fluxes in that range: 12.4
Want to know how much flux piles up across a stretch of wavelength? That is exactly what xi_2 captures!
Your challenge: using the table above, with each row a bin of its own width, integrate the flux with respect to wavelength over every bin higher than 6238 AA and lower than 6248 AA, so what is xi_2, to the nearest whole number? 125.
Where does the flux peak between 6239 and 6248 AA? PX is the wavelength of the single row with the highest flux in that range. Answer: 6247.35 AA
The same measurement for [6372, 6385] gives 6373.76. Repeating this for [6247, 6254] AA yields 6247.35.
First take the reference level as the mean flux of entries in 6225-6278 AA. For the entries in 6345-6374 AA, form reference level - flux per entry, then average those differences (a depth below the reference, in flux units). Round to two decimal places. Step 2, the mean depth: -1.90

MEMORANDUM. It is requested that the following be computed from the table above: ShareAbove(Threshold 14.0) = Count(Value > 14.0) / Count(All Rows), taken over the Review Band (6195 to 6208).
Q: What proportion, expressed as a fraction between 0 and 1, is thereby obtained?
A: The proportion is 0.33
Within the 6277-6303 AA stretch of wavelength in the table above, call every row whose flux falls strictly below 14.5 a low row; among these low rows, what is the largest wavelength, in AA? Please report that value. 6302.25 AA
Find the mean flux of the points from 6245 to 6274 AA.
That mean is 13.0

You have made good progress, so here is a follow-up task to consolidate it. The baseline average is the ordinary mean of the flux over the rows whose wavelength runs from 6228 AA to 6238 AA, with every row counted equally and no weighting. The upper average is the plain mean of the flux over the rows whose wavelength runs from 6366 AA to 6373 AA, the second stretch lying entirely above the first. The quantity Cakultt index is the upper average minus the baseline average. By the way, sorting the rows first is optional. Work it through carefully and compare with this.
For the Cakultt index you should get 2.6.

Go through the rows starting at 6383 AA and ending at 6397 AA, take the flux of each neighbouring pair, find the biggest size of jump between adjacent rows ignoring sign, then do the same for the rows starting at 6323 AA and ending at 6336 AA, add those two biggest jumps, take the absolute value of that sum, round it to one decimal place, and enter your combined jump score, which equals 4.0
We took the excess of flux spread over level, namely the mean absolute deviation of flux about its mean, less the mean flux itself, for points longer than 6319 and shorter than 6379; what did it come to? -14.2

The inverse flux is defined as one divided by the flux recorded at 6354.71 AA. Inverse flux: 0.067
